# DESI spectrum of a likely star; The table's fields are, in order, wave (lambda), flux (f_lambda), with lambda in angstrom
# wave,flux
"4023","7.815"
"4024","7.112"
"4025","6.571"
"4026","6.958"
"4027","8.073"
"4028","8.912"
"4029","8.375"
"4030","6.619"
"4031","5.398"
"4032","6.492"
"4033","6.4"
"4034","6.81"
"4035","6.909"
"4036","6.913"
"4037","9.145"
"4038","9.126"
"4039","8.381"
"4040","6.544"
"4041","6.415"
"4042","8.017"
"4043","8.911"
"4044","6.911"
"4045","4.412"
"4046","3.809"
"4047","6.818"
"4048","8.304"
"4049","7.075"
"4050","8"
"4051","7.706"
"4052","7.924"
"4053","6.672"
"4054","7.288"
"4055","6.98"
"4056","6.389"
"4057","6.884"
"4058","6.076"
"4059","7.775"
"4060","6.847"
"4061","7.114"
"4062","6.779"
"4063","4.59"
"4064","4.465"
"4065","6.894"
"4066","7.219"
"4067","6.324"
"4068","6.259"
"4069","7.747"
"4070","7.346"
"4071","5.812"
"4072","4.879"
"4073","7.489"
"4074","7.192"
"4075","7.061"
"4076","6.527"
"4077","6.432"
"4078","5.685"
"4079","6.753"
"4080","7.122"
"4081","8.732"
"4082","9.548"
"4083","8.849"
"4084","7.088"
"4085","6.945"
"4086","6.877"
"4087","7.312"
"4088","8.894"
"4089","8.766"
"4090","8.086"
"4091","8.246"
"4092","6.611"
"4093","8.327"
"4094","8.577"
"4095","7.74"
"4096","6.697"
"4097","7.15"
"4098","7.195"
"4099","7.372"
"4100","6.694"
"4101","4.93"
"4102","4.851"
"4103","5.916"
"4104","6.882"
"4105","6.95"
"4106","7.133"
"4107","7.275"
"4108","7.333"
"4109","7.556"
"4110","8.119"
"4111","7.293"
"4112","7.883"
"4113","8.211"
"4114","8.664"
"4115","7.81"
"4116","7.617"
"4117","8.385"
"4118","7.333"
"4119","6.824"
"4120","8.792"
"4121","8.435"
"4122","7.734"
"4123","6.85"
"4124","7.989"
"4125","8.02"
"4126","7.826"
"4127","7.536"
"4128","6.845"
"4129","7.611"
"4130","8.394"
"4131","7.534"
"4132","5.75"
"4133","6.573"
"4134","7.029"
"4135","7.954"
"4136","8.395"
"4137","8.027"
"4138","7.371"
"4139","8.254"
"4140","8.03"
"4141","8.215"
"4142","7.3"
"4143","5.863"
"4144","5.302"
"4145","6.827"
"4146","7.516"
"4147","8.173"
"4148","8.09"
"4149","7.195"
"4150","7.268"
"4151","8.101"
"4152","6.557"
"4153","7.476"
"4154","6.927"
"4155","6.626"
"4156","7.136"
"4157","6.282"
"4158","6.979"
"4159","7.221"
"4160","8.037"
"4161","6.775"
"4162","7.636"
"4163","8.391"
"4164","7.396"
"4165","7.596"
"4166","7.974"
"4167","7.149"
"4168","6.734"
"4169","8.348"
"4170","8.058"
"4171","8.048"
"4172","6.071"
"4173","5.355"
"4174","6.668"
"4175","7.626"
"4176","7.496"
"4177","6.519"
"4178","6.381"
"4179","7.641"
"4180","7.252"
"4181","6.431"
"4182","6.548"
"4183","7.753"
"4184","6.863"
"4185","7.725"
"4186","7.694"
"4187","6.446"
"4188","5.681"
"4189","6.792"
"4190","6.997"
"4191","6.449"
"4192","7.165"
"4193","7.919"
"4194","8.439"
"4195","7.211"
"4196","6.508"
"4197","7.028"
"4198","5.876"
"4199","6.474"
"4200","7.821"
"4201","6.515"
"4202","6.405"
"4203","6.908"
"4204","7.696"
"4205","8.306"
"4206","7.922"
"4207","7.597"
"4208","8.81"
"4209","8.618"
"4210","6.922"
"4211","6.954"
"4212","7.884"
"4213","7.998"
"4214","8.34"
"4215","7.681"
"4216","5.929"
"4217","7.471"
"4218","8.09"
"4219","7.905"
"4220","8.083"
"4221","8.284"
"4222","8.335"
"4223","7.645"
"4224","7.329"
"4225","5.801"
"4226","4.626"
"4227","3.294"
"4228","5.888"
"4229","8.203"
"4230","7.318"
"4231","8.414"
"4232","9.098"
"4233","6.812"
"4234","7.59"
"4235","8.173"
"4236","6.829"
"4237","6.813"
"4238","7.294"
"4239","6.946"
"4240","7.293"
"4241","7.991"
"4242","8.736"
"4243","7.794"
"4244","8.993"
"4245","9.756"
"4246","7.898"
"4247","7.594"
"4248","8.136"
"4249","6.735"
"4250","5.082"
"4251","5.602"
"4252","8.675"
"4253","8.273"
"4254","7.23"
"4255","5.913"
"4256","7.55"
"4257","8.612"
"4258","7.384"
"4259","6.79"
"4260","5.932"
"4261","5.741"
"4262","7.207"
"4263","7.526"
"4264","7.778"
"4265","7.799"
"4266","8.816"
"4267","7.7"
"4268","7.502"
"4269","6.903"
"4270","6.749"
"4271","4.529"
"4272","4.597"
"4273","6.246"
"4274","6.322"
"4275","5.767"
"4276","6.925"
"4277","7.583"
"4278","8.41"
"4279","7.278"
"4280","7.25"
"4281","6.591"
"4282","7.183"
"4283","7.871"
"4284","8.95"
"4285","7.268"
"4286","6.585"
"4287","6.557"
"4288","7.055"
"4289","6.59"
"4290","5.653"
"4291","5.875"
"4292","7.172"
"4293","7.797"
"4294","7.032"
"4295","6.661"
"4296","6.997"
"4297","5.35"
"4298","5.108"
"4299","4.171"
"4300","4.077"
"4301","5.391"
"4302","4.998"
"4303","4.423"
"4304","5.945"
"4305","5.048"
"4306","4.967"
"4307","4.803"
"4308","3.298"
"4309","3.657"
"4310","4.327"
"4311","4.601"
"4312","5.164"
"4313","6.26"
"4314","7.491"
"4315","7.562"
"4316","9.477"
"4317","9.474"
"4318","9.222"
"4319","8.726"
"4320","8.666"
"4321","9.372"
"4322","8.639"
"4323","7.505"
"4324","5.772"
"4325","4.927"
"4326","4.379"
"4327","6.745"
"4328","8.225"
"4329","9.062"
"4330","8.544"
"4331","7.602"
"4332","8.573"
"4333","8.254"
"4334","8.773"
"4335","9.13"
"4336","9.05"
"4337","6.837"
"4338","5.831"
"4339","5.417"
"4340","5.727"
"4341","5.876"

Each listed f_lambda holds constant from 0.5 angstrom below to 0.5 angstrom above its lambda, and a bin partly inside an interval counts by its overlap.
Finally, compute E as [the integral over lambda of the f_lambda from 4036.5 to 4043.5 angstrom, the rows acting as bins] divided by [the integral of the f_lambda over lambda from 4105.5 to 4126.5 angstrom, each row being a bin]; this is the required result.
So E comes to 0.3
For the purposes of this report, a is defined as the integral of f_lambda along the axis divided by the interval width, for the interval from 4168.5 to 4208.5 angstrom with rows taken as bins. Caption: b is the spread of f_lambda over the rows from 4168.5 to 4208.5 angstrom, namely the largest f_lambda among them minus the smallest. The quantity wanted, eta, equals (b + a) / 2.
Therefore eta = 5.30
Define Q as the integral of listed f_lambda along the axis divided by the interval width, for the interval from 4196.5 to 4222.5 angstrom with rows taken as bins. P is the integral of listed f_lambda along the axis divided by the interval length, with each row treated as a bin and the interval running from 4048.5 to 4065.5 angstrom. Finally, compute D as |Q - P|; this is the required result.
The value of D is 0.7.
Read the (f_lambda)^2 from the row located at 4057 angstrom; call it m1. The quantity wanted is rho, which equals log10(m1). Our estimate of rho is 1.68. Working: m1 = 47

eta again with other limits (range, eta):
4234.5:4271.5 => 6.29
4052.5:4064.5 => 4.90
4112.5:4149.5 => 5.53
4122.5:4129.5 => 4.35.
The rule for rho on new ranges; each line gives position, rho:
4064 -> 1.30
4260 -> 1.55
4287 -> 1.63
